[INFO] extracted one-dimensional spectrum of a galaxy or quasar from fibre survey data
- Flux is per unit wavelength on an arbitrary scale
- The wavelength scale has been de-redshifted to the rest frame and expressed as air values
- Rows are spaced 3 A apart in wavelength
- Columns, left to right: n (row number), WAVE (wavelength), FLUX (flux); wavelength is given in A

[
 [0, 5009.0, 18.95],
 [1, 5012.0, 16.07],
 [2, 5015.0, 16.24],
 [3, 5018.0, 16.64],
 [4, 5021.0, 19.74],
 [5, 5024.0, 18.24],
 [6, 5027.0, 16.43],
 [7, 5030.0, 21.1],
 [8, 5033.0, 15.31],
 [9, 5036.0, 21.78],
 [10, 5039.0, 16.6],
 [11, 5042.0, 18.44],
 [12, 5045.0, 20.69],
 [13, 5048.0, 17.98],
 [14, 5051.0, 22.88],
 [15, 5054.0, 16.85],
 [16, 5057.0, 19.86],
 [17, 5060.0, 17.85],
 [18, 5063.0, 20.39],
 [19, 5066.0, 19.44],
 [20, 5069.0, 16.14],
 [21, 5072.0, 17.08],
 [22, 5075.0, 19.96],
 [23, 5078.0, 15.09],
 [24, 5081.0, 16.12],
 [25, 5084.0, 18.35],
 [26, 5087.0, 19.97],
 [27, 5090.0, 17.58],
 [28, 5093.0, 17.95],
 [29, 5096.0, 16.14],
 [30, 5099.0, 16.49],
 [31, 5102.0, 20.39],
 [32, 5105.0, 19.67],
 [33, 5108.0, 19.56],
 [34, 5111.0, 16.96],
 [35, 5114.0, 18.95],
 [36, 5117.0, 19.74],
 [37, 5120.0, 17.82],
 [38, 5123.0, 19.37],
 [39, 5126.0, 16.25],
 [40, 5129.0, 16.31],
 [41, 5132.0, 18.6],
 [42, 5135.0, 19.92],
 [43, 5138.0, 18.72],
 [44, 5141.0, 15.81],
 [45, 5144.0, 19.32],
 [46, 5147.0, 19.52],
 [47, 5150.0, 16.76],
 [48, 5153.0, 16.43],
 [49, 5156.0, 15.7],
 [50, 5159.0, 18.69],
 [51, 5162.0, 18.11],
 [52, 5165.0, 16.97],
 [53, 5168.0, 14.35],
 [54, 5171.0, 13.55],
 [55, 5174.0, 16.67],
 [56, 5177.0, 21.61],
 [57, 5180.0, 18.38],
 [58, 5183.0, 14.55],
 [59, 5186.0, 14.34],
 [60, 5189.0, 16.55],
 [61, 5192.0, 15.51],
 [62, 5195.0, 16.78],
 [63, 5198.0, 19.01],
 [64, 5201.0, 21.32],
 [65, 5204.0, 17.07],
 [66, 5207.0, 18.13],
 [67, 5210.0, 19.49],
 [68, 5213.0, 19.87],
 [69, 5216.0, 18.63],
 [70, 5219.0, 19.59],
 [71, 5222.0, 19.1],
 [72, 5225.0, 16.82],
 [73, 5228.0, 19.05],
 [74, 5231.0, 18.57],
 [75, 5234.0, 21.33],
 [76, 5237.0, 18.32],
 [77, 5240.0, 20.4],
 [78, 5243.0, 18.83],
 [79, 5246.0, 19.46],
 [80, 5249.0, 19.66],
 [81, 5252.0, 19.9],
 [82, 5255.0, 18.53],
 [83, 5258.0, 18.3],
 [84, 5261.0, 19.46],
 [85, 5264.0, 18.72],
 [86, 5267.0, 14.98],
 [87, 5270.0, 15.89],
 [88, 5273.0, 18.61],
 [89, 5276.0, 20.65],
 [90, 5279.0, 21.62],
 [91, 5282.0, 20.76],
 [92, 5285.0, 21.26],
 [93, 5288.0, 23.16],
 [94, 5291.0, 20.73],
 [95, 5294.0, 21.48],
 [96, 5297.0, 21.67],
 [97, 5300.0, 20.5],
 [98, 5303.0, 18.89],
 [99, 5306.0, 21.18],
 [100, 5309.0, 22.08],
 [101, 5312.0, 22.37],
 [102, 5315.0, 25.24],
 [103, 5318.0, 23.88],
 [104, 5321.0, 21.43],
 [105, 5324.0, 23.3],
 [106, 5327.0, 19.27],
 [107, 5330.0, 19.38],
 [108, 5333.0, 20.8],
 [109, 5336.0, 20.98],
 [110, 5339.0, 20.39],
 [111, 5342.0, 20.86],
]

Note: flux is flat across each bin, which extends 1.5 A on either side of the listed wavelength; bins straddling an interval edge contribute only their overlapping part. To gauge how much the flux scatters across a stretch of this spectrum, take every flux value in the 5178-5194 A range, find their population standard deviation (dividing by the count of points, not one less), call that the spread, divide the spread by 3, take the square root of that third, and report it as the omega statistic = 0.703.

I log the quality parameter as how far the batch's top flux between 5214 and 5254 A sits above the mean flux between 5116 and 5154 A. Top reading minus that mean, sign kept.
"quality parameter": 3.3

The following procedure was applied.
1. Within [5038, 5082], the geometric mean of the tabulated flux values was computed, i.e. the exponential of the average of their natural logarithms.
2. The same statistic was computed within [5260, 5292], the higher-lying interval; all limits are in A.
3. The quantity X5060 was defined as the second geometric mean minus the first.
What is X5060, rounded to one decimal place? 1.2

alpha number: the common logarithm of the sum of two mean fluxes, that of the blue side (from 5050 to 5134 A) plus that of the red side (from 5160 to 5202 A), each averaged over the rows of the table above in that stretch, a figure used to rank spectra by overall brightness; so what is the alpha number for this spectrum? 1.55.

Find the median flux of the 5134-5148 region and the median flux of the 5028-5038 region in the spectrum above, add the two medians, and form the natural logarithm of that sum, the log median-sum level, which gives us 3.70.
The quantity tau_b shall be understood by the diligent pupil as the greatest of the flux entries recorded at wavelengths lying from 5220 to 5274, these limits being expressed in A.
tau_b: 21.33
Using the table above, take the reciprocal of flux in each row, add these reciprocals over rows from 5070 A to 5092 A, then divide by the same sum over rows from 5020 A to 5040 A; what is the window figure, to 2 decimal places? 1.03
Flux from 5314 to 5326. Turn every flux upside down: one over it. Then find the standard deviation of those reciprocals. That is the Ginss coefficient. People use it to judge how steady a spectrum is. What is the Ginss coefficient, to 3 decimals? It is 0.003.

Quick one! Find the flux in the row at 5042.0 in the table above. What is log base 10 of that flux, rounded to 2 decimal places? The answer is 1.27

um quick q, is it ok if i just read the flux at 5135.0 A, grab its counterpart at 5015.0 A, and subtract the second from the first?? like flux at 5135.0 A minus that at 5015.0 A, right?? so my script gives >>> 3.7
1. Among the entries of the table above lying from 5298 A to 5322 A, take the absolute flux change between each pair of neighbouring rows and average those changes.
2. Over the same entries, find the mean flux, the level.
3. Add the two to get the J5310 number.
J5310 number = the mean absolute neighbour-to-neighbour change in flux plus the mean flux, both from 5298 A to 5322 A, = 23.6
